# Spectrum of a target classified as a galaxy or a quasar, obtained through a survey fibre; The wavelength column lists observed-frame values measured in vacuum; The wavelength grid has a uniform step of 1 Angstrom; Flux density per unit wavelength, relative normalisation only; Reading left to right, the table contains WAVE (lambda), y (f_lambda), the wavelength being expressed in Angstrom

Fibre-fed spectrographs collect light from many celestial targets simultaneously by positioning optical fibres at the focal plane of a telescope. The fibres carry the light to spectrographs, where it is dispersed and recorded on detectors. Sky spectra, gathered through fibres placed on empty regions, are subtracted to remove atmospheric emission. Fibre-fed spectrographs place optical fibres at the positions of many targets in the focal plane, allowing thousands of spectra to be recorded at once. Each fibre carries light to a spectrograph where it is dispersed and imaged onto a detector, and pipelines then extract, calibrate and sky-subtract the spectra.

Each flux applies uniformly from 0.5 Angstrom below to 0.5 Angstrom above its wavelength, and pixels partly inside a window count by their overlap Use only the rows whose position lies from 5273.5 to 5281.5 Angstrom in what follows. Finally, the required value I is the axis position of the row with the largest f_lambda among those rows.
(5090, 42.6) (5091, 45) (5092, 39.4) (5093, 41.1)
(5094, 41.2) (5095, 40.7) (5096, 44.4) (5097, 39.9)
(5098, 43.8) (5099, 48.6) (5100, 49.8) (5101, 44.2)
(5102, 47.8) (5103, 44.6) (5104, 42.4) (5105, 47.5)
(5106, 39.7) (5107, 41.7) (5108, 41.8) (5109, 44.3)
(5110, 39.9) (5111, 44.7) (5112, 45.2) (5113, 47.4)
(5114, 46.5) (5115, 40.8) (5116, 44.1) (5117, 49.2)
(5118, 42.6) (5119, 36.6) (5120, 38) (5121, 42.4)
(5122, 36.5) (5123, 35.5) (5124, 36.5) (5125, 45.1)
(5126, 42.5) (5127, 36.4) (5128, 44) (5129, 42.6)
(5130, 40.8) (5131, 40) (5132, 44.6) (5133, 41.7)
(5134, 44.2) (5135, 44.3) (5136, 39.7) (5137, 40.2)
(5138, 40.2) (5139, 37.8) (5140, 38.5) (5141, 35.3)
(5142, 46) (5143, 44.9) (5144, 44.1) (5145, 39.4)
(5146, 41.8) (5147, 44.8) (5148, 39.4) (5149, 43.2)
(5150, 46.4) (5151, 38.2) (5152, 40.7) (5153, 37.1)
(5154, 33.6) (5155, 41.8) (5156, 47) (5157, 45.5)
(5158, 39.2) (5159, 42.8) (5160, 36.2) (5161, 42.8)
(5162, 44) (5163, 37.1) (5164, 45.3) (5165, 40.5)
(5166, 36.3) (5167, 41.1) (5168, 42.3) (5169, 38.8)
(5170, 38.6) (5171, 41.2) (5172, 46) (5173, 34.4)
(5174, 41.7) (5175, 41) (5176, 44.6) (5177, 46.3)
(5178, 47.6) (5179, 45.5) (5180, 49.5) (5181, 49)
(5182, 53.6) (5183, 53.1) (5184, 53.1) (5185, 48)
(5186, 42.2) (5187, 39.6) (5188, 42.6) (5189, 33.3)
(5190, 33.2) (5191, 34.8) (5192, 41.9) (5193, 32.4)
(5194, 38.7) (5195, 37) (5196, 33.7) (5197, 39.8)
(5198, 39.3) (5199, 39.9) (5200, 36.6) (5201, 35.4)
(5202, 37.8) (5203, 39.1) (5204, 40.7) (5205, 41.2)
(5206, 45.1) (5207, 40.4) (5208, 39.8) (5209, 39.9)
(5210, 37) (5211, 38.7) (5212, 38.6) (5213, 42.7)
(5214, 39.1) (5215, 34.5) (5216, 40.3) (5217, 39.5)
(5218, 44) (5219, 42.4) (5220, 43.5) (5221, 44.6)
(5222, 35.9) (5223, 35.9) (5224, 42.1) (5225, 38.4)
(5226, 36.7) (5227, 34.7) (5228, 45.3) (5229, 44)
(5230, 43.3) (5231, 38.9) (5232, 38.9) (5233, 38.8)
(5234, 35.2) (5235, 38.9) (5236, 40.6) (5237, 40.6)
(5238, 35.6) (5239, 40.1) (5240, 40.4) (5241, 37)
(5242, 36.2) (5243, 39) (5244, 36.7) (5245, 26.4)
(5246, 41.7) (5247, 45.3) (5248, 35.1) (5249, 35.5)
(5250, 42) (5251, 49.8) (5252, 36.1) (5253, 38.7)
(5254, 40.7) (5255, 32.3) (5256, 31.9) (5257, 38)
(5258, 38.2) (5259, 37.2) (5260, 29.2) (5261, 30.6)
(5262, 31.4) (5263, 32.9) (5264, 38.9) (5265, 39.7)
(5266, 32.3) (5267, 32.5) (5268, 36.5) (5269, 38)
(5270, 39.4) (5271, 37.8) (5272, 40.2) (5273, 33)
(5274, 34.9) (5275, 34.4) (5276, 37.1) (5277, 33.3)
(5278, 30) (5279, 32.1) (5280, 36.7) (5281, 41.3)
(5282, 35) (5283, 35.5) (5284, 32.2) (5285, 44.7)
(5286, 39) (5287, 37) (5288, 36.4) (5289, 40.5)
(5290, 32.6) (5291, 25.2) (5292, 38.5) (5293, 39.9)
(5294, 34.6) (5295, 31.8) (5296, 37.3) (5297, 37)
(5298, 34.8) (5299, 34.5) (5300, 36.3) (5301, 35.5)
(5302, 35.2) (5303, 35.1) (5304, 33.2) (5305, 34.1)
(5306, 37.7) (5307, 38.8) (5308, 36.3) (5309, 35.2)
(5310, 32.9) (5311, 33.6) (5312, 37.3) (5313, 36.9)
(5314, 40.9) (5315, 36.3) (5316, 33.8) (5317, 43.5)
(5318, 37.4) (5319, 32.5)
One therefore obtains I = 5281 Angstrom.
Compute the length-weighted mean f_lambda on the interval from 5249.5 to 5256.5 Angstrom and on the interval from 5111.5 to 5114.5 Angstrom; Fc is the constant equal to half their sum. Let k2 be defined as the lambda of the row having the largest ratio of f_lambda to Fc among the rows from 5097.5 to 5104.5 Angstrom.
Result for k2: 5100 Angstrom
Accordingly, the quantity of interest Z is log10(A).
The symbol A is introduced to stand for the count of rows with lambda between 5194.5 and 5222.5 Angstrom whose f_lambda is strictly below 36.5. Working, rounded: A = 4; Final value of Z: 0.60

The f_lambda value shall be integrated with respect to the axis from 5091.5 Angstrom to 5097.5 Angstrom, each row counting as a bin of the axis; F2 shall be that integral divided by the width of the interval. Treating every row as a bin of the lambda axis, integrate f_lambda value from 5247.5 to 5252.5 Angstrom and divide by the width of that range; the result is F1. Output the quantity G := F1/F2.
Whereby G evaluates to 0.97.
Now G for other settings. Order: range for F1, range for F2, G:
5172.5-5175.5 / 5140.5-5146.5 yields 0.93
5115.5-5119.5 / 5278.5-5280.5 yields 1.25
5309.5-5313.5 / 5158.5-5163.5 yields 0.87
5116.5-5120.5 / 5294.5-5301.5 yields 1.18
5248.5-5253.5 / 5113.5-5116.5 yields 0.92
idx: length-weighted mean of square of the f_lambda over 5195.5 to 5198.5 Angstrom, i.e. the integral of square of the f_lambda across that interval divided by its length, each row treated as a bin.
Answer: 1421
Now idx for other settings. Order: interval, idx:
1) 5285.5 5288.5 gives 1405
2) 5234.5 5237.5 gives 1603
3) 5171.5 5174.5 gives 1679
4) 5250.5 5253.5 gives 1760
